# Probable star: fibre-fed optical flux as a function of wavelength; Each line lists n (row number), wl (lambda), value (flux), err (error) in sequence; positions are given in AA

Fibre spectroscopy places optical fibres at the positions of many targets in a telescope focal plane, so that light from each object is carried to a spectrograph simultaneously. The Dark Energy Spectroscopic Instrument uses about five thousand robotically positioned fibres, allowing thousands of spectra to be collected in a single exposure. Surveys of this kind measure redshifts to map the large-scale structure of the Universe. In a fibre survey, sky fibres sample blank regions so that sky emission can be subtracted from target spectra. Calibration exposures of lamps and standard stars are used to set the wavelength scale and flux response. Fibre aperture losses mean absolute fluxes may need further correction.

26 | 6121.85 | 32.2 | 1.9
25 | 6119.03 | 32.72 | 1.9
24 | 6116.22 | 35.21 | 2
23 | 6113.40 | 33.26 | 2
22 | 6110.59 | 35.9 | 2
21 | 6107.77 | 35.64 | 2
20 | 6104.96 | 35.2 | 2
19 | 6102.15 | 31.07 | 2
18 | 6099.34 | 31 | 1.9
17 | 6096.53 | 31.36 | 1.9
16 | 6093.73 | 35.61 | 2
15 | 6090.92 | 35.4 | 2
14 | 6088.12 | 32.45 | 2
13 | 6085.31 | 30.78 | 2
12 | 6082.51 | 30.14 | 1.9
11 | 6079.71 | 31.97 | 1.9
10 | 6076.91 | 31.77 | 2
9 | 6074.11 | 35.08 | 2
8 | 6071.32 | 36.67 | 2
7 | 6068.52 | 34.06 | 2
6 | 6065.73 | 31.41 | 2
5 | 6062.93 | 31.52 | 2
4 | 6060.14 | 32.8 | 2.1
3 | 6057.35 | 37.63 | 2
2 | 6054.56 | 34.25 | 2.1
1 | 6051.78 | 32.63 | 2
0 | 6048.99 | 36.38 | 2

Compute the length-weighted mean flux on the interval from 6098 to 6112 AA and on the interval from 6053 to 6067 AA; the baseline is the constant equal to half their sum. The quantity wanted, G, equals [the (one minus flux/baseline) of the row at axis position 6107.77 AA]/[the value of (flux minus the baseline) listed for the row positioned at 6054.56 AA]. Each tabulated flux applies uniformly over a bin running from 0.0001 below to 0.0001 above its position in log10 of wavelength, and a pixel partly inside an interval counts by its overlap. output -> -0.10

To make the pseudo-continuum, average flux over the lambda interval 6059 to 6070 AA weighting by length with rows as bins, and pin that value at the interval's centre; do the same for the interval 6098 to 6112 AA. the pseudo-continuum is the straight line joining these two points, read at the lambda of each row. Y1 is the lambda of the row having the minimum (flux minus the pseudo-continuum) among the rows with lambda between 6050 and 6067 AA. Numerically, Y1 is 6065.73 AA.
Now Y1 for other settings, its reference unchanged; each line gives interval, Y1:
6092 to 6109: 6102.15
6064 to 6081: 6076.91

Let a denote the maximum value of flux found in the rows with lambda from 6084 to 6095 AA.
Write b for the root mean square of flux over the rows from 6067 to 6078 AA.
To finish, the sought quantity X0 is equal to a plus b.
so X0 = 70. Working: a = 35.61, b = 34.4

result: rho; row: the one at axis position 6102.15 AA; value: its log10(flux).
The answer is 1.49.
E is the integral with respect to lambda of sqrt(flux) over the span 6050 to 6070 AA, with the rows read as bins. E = 116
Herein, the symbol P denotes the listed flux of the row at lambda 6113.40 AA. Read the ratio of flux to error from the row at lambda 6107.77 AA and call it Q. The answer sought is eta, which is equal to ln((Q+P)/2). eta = 3.24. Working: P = 33.26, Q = 17.8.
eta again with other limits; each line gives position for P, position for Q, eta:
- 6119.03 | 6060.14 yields 3.19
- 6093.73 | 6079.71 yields 3.27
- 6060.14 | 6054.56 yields 3.20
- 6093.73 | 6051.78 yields 3.26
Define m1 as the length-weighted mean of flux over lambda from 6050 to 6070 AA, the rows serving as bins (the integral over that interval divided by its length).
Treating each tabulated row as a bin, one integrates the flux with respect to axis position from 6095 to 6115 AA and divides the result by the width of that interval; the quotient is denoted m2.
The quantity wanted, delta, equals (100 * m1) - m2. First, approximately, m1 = 33.5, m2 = 33.4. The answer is 3320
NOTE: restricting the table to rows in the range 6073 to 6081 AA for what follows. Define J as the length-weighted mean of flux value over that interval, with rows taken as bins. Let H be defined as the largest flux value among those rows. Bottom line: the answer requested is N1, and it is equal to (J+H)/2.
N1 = 34.0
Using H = 35.08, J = 32.9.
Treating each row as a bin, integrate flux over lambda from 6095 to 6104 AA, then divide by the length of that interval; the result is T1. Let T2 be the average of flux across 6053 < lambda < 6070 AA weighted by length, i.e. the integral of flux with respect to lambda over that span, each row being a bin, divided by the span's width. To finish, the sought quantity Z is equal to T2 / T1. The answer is 1.07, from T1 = 31.4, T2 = 33.62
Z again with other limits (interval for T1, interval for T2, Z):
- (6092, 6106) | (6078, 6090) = 0.96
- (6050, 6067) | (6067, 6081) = 1.01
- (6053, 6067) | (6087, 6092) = 1.01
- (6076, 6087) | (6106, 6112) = 1.15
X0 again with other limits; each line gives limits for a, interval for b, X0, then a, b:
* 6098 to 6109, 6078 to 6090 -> 67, 35.64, 31.3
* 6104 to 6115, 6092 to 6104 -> 68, 35.9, 32.3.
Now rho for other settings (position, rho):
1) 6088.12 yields 1.51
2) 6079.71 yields 1.50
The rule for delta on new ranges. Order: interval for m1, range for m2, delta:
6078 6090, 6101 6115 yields 3116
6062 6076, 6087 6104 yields 3342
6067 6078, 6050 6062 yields 3410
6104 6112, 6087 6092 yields 3526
